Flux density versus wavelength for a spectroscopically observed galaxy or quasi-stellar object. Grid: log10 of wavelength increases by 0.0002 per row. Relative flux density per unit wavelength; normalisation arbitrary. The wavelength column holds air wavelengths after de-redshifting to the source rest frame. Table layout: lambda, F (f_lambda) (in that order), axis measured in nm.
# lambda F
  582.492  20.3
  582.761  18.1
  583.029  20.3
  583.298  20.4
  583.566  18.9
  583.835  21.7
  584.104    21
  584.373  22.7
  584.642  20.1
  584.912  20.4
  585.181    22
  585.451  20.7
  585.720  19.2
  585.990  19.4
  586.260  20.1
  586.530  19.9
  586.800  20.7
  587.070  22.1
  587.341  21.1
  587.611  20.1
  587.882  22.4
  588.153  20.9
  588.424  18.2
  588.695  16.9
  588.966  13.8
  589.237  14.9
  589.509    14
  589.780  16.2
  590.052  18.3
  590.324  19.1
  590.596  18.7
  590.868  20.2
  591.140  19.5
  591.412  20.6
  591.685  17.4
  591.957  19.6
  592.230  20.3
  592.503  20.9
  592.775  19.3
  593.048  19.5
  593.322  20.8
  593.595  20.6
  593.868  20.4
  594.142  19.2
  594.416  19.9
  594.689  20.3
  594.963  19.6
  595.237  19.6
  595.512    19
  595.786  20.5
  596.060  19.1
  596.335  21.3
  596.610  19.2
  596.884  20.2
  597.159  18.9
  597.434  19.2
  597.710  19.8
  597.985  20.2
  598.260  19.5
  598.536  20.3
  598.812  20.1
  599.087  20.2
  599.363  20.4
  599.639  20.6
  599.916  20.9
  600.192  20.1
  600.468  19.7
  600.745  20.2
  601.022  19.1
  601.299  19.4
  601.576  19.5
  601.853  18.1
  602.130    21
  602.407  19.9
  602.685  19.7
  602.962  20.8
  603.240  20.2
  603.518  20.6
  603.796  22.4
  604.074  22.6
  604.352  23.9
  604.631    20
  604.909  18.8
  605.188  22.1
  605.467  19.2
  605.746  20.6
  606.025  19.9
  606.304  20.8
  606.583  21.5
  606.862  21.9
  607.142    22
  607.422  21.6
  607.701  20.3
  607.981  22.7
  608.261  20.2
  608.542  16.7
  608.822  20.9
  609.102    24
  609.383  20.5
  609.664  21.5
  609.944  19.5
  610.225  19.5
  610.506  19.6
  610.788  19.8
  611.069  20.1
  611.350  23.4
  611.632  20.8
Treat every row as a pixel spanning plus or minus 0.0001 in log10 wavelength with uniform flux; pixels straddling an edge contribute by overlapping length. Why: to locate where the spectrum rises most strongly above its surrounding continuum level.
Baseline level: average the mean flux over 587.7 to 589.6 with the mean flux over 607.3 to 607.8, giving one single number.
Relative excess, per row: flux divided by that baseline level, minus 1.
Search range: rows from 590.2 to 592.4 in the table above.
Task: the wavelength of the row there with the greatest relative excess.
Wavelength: 591.412 nm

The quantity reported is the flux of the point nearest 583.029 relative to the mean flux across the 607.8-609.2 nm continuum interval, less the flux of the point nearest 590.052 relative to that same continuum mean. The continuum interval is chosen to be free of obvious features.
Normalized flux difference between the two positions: 0.10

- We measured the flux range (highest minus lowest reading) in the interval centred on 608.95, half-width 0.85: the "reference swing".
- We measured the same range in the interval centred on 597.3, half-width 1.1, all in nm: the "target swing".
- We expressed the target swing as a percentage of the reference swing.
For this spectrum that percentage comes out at 33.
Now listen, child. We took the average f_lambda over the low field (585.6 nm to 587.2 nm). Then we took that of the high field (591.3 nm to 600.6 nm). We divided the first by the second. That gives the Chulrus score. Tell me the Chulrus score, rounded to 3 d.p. 1.016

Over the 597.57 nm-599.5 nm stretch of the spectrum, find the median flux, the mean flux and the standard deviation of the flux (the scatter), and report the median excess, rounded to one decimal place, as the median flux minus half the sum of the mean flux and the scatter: 10.0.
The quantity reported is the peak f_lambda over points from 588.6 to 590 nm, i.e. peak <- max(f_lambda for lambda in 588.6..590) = 16.9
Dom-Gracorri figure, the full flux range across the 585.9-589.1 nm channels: 8.6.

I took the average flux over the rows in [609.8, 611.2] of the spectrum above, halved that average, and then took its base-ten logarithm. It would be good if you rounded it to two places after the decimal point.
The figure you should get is 0.99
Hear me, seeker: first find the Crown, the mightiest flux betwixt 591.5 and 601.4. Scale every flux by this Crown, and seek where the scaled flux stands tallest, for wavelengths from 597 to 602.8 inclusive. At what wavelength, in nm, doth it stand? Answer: 602.130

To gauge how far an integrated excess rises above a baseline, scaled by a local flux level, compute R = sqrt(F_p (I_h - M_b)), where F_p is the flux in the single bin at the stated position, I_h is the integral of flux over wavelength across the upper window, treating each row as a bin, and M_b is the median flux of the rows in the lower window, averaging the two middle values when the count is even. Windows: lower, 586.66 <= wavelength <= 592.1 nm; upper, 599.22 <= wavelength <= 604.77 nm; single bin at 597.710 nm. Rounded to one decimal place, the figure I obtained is 43.2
